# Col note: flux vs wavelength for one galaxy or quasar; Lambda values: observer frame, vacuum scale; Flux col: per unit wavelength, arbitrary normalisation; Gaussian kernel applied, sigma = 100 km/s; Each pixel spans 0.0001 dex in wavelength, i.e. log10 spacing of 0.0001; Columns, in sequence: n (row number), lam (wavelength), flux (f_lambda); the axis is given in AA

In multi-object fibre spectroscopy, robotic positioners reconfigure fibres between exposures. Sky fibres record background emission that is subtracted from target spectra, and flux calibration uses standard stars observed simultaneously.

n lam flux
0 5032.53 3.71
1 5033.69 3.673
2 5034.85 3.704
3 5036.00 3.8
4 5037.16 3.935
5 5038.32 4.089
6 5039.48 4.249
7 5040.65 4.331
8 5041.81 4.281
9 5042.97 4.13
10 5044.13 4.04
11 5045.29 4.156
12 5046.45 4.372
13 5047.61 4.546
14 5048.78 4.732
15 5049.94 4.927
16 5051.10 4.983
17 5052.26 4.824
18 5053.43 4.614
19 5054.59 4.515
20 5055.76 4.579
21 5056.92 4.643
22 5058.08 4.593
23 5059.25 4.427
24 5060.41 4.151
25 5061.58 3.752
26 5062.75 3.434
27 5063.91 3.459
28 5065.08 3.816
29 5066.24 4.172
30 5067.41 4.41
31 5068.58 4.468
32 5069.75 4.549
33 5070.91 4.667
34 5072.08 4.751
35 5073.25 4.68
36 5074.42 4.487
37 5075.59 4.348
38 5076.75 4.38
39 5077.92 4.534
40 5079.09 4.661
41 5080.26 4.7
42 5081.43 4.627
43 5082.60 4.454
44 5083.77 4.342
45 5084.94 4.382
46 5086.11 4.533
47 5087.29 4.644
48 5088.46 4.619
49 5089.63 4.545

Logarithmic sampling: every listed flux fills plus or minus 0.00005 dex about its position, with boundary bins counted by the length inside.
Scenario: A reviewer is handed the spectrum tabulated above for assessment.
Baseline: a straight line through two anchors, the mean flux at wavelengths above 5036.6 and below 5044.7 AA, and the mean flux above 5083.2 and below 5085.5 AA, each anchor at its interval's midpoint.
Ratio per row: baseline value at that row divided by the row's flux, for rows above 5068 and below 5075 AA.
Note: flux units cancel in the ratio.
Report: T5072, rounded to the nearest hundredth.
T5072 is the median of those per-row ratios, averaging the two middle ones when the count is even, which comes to 0.93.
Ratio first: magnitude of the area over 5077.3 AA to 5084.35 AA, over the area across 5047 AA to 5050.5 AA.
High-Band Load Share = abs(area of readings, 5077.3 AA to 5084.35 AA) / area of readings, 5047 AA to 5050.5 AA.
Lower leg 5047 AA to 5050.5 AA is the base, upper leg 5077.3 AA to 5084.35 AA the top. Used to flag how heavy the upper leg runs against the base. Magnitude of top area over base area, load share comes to 1.9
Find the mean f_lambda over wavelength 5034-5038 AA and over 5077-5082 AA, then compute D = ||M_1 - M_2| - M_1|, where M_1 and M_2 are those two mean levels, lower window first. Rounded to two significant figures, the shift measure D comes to 3.0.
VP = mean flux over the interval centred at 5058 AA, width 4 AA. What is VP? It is 4.55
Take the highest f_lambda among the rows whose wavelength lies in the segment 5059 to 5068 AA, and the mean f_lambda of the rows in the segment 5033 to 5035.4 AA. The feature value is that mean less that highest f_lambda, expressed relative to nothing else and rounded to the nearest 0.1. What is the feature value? -0.7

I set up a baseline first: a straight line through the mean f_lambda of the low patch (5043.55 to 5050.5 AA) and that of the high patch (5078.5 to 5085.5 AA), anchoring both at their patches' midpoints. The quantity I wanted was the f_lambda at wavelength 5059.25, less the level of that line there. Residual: -0.1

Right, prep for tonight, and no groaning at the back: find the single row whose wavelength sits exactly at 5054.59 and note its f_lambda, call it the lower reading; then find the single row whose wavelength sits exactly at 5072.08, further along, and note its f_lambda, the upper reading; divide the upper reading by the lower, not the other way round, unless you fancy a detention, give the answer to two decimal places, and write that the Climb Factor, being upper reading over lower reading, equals 1.05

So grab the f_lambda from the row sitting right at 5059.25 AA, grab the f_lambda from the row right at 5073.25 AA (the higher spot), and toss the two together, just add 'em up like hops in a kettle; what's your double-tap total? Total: 9.1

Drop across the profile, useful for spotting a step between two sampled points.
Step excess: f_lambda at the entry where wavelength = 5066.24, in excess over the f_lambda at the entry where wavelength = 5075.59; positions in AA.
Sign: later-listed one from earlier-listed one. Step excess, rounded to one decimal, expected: -0.2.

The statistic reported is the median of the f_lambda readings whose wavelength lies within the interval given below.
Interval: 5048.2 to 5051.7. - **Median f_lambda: 4.93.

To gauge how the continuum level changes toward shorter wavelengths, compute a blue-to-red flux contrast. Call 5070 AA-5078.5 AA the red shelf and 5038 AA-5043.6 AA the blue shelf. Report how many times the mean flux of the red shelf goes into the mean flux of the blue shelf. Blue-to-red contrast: 0.93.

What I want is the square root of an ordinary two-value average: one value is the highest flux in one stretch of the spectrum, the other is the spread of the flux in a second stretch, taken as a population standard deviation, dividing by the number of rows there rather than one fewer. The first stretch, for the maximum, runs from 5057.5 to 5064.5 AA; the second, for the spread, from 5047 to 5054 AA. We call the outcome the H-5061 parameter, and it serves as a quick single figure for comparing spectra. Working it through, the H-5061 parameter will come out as 1.54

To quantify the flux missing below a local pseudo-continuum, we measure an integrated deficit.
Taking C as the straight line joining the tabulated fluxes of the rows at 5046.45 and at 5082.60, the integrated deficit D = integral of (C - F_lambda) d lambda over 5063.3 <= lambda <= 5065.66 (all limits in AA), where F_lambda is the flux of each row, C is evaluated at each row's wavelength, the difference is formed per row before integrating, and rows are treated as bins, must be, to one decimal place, 1.8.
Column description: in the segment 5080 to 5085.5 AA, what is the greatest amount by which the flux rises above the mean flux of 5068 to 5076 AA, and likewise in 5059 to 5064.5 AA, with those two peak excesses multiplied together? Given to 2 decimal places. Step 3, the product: -0.02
